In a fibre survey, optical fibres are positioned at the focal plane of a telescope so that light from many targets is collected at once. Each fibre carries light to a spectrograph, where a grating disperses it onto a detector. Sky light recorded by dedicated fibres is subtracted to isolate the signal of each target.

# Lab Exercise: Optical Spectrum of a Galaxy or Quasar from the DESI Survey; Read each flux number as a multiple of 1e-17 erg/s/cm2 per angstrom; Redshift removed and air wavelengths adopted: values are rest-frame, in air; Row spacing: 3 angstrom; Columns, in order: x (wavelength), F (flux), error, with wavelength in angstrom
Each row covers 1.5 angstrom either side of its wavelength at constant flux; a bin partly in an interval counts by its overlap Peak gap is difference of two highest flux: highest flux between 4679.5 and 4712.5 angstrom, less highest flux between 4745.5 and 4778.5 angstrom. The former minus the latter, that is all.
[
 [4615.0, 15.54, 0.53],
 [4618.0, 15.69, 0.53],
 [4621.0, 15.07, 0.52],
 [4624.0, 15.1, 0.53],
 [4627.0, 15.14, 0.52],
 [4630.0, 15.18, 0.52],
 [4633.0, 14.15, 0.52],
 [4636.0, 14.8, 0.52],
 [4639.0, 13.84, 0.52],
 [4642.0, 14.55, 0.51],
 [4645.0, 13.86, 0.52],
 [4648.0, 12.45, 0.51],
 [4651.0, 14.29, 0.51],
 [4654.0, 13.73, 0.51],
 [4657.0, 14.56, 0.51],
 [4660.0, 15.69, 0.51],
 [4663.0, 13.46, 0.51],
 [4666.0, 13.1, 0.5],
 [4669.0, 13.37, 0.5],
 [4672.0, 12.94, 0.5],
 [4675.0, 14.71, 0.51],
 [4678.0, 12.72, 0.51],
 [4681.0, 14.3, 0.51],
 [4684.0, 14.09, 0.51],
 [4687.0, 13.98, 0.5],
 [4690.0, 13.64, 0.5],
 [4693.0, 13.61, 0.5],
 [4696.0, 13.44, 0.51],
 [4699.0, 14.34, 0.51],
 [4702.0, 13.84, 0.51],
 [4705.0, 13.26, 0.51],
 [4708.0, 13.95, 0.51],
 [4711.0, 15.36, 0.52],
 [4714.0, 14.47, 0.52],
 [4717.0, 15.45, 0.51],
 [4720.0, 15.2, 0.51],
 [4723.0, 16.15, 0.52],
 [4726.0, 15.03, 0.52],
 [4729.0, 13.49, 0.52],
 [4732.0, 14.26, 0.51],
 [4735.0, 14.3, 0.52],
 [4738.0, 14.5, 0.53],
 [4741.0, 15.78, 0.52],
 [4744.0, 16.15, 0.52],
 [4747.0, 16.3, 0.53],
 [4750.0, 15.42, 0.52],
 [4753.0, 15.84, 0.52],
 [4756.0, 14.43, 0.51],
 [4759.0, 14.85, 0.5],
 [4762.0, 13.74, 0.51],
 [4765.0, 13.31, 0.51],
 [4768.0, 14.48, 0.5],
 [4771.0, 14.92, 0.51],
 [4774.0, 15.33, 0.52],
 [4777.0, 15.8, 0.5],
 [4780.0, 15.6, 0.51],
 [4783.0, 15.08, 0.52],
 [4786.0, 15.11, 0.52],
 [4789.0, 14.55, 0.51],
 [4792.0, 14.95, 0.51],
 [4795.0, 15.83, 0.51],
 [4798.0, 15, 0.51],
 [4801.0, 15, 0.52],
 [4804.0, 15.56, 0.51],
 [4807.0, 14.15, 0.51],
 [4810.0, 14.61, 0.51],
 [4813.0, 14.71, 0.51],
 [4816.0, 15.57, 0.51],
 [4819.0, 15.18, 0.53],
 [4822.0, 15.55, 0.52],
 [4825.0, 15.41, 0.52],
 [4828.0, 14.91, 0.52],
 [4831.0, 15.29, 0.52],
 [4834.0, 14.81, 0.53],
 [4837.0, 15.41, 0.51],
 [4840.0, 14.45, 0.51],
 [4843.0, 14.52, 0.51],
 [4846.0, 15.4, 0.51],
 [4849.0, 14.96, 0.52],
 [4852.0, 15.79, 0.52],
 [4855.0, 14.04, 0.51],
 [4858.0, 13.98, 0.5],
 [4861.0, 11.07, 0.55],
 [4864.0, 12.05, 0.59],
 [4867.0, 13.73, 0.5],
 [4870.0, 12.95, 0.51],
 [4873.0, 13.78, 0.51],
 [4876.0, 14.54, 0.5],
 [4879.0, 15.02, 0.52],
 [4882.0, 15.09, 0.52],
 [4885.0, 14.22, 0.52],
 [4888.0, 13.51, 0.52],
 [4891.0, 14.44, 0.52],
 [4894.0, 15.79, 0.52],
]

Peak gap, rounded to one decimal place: -0.9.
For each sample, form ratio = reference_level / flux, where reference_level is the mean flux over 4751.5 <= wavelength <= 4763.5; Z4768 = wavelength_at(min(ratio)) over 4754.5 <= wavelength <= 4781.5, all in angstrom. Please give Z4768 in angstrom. 4777.0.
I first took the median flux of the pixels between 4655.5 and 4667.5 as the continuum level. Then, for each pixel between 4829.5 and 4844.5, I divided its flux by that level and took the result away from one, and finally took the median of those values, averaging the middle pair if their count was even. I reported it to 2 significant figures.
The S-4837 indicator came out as -0.057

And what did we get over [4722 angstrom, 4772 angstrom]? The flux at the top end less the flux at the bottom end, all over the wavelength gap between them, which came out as -0.026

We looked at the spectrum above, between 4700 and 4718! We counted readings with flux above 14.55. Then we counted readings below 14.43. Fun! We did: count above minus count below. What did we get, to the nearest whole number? -1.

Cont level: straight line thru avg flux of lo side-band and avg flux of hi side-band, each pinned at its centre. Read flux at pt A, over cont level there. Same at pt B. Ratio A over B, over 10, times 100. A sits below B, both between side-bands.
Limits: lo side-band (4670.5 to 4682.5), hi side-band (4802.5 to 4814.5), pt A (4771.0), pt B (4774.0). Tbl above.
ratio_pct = 9.7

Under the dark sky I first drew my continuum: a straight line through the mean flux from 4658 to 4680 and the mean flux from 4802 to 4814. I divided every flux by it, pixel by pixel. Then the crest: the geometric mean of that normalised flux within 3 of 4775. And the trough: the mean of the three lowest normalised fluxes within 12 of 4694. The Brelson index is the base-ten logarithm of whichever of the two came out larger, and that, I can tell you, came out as 0.030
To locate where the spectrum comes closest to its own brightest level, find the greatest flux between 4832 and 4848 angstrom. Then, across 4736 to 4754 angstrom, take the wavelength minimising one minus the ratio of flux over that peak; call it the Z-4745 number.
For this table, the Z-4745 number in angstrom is 4747.0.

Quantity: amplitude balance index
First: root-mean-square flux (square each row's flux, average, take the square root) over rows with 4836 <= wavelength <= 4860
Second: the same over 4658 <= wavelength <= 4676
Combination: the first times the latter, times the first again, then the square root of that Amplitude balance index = 55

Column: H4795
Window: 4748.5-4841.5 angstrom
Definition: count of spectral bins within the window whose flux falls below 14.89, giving 11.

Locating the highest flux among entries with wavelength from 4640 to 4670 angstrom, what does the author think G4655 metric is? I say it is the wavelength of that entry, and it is 4660.0 angstrom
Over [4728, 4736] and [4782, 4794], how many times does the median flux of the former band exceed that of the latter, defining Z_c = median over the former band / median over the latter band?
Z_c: 0.95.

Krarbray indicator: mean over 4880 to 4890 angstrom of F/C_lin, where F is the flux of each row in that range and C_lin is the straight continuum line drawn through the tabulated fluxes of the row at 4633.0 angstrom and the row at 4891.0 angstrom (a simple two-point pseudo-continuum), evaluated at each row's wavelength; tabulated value 0.99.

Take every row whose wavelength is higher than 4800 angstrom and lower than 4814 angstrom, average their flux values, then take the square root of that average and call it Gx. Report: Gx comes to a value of 3.85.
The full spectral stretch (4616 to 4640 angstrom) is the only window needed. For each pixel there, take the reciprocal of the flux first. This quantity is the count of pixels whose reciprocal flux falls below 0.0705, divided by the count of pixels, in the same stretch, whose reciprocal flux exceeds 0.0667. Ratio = 2.0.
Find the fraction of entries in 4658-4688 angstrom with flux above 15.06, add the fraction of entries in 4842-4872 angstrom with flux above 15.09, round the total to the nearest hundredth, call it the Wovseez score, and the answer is 0.30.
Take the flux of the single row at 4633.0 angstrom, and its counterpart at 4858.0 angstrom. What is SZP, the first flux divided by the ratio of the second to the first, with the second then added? 28.3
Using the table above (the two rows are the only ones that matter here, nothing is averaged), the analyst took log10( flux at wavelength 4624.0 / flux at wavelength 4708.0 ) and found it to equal 0.03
